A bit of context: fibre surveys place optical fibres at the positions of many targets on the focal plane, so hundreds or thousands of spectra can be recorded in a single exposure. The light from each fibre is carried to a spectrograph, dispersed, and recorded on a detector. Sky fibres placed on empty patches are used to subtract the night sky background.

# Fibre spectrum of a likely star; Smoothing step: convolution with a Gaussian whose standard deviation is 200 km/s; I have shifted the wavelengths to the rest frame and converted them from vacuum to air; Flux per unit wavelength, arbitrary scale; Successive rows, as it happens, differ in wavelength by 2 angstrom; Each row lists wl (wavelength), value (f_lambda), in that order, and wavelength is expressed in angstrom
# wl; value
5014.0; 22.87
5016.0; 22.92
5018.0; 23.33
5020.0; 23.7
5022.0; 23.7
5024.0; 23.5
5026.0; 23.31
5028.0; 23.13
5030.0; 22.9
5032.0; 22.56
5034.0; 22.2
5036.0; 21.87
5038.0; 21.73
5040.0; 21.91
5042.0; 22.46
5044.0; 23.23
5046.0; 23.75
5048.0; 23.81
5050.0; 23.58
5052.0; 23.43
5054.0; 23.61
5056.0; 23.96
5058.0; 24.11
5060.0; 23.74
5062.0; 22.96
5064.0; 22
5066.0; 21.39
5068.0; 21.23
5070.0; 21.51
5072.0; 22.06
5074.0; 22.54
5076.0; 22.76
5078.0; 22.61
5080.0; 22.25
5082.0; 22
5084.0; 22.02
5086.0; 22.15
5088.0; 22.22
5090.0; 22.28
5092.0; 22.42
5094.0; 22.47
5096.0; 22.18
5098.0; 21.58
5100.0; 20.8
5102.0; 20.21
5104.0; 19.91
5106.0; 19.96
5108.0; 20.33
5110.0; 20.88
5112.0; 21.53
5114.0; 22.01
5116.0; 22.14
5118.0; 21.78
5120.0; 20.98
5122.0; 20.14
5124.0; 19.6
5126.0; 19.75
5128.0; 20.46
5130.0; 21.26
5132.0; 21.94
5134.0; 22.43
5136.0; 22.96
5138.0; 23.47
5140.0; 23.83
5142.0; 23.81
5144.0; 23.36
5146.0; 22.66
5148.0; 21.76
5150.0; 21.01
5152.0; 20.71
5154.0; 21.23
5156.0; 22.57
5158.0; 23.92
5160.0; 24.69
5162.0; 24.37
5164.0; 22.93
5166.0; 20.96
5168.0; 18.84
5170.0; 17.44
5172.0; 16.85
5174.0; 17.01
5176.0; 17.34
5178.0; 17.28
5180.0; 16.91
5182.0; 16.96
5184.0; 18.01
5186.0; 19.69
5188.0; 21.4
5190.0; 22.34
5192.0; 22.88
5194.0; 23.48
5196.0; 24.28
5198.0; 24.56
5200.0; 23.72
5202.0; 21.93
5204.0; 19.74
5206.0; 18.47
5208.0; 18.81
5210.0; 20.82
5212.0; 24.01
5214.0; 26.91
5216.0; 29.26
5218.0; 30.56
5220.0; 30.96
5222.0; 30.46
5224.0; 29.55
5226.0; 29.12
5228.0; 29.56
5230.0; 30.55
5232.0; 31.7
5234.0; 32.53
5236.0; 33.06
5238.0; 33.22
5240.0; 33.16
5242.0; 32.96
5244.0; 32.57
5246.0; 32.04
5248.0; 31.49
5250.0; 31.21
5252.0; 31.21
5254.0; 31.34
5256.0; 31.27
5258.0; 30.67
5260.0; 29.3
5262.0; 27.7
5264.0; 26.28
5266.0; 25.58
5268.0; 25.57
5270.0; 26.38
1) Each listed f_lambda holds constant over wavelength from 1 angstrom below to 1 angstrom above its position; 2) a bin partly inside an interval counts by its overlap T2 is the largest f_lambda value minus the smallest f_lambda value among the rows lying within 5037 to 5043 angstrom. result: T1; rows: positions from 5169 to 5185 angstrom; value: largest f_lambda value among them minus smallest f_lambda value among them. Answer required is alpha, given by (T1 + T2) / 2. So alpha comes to 0.9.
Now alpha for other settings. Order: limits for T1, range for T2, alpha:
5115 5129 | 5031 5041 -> 1.7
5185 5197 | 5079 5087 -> 2.4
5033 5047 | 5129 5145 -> 2.3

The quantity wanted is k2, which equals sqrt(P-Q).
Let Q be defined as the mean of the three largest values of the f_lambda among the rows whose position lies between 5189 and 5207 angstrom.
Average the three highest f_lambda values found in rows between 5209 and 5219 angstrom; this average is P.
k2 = 2.2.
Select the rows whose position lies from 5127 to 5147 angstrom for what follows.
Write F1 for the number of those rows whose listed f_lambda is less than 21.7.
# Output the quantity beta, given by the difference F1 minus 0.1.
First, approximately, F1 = 2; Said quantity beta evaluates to 1.9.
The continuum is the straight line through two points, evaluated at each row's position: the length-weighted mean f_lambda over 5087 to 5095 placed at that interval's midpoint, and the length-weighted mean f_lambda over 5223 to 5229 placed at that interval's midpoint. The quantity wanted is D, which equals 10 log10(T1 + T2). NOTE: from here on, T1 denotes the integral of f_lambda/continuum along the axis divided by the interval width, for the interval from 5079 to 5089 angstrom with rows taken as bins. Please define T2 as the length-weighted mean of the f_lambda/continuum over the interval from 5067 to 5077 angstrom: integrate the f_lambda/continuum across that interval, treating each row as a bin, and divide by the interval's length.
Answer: 3.09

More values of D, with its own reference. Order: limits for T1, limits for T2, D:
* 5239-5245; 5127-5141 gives 3.00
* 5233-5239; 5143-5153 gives 2.93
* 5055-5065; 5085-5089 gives 3.28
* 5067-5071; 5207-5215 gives 2.55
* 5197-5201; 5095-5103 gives 2.54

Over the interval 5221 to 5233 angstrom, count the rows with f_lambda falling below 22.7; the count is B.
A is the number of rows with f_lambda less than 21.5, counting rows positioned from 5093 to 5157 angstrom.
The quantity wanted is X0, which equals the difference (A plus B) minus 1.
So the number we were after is 14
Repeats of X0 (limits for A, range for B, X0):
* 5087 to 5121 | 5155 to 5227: 25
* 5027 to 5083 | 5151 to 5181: 12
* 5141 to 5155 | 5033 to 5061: 7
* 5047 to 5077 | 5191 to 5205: 3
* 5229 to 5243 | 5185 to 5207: 5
